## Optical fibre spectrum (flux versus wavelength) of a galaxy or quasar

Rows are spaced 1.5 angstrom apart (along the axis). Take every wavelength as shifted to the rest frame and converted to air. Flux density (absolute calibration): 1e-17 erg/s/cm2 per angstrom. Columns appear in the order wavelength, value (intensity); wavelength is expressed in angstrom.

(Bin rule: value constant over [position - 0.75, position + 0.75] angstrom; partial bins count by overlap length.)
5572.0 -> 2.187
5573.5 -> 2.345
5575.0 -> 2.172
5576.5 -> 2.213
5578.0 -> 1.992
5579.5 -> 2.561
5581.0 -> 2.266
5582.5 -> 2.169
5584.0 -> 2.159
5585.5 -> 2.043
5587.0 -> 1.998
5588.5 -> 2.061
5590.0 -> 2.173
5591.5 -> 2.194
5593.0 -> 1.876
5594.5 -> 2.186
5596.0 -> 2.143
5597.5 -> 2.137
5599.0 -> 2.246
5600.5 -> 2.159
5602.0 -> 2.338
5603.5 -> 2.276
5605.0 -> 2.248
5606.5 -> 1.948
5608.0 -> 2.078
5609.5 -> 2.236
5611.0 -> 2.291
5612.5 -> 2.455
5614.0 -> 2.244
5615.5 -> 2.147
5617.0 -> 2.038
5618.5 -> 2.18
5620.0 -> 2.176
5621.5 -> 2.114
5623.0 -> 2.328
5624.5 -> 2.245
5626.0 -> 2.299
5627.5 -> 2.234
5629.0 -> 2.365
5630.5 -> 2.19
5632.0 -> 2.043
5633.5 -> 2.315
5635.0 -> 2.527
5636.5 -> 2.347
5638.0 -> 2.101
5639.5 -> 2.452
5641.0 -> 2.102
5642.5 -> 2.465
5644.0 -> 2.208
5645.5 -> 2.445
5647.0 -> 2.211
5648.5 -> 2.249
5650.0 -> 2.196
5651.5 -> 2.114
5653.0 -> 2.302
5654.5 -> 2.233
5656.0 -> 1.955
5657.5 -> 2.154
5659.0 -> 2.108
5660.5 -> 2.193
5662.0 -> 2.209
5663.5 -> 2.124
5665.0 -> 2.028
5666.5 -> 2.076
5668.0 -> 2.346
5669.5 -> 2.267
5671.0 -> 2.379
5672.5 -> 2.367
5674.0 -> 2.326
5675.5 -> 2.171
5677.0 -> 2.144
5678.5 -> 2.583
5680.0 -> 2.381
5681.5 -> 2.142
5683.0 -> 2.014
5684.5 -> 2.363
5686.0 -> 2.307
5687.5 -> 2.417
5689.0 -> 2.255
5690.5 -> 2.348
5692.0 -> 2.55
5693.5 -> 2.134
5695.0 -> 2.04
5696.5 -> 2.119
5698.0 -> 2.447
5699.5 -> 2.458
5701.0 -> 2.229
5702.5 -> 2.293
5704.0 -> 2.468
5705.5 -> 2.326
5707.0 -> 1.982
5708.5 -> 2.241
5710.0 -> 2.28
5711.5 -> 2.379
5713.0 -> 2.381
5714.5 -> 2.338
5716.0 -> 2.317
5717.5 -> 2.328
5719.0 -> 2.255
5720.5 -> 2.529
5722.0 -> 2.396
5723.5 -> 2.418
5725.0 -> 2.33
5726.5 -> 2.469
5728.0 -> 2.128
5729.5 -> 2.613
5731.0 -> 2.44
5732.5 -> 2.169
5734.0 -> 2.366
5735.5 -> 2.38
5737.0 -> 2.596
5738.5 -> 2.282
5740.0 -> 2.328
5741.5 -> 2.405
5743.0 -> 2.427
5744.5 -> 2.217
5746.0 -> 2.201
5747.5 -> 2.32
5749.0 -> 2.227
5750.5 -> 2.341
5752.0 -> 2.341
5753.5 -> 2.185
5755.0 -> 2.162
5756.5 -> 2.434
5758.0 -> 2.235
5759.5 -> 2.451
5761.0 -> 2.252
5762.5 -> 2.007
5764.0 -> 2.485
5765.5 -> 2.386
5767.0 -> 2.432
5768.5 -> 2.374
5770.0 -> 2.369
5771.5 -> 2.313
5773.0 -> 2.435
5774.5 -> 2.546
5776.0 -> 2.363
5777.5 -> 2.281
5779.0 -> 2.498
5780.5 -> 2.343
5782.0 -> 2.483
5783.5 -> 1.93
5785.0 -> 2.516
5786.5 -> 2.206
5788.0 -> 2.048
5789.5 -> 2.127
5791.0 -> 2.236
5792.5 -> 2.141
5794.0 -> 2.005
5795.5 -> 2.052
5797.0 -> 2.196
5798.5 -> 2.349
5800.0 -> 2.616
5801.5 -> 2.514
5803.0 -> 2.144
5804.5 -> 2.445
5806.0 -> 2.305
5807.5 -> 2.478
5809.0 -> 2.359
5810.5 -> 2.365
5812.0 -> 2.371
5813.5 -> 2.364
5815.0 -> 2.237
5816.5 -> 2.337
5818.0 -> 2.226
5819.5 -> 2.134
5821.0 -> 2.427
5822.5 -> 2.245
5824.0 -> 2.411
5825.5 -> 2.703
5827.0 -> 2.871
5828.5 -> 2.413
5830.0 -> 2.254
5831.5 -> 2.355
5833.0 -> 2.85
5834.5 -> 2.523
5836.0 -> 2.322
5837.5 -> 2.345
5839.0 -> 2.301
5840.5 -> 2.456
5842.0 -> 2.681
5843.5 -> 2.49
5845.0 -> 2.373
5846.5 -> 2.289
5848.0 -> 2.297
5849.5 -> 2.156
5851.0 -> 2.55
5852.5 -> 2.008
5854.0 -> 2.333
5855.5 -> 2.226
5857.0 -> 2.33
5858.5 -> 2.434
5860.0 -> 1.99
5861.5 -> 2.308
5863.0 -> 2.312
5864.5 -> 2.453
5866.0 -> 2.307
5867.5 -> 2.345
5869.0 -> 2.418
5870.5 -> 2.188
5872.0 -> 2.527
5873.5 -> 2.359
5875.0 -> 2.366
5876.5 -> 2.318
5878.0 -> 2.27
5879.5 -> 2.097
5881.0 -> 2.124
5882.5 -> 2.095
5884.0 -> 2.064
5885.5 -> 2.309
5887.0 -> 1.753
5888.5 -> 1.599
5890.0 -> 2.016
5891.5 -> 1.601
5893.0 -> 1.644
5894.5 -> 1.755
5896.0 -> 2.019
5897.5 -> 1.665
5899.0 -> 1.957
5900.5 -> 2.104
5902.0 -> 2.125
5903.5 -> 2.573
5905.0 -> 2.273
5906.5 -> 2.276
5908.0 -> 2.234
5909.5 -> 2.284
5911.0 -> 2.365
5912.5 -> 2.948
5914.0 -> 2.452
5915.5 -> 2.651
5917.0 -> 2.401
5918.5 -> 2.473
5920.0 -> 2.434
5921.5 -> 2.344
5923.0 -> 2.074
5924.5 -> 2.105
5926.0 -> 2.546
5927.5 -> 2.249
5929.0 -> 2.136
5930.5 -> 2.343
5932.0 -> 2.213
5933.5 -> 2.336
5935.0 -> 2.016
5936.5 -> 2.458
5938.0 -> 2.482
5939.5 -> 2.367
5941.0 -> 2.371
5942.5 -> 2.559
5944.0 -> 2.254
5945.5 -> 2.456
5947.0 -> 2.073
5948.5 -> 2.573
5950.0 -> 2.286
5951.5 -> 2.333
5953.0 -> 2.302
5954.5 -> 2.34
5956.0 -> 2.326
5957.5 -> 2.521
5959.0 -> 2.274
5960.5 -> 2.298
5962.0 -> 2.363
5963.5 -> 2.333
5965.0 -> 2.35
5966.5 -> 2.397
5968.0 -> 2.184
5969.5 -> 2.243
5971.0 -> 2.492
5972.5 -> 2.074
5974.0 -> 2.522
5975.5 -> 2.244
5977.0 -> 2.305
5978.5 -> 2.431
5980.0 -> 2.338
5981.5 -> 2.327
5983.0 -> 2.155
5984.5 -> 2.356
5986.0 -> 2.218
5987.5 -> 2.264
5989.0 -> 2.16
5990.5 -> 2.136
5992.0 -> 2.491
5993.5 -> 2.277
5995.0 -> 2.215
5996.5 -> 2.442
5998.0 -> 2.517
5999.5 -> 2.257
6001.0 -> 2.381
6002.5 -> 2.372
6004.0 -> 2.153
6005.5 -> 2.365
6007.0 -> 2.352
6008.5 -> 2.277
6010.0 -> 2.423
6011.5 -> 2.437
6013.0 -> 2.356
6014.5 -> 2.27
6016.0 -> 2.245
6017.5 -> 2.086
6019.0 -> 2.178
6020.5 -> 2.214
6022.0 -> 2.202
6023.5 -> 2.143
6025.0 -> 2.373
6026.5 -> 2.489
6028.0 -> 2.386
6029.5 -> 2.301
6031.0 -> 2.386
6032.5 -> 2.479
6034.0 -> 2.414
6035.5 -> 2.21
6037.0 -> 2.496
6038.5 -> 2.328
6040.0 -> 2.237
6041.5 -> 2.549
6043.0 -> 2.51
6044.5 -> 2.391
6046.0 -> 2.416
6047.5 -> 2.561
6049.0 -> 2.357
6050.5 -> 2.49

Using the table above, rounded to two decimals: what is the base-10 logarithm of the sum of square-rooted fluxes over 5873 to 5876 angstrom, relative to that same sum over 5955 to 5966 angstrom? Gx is -0.54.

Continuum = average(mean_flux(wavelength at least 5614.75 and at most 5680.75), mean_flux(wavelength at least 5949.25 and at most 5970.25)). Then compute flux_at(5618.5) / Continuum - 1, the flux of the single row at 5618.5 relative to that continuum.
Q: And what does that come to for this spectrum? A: -0.04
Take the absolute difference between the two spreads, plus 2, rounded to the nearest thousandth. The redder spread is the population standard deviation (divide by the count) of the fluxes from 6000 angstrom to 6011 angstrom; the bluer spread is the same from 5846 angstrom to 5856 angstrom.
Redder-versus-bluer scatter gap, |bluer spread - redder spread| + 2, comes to 2.071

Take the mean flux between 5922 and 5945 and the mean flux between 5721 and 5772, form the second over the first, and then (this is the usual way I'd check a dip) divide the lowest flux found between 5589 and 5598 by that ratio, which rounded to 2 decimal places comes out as 1.85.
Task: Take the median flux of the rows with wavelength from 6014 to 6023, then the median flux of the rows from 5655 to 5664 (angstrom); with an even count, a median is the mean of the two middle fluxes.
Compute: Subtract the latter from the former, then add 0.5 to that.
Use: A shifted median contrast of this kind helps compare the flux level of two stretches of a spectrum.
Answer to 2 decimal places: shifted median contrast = 0.57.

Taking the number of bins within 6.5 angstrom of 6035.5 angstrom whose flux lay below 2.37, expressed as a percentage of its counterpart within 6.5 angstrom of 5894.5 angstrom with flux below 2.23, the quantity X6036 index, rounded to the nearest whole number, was 44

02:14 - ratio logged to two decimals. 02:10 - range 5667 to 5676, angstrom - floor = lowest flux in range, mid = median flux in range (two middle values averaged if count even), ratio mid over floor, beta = 1.08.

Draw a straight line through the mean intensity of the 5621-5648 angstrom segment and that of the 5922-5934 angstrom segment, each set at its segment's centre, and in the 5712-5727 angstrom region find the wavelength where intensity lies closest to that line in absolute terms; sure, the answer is 5719.0 angstrom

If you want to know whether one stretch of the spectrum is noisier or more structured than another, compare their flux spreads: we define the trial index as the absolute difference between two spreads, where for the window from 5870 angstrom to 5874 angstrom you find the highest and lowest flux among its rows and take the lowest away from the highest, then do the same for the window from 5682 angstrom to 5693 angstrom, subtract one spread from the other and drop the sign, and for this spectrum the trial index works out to 0.197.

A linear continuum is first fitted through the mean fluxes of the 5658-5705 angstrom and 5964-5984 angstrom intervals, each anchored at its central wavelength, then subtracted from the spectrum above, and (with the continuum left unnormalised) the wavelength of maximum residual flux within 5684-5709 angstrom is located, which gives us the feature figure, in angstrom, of 5692.0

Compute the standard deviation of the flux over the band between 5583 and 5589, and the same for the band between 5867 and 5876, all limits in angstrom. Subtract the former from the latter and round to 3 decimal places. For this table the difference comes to 0.042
